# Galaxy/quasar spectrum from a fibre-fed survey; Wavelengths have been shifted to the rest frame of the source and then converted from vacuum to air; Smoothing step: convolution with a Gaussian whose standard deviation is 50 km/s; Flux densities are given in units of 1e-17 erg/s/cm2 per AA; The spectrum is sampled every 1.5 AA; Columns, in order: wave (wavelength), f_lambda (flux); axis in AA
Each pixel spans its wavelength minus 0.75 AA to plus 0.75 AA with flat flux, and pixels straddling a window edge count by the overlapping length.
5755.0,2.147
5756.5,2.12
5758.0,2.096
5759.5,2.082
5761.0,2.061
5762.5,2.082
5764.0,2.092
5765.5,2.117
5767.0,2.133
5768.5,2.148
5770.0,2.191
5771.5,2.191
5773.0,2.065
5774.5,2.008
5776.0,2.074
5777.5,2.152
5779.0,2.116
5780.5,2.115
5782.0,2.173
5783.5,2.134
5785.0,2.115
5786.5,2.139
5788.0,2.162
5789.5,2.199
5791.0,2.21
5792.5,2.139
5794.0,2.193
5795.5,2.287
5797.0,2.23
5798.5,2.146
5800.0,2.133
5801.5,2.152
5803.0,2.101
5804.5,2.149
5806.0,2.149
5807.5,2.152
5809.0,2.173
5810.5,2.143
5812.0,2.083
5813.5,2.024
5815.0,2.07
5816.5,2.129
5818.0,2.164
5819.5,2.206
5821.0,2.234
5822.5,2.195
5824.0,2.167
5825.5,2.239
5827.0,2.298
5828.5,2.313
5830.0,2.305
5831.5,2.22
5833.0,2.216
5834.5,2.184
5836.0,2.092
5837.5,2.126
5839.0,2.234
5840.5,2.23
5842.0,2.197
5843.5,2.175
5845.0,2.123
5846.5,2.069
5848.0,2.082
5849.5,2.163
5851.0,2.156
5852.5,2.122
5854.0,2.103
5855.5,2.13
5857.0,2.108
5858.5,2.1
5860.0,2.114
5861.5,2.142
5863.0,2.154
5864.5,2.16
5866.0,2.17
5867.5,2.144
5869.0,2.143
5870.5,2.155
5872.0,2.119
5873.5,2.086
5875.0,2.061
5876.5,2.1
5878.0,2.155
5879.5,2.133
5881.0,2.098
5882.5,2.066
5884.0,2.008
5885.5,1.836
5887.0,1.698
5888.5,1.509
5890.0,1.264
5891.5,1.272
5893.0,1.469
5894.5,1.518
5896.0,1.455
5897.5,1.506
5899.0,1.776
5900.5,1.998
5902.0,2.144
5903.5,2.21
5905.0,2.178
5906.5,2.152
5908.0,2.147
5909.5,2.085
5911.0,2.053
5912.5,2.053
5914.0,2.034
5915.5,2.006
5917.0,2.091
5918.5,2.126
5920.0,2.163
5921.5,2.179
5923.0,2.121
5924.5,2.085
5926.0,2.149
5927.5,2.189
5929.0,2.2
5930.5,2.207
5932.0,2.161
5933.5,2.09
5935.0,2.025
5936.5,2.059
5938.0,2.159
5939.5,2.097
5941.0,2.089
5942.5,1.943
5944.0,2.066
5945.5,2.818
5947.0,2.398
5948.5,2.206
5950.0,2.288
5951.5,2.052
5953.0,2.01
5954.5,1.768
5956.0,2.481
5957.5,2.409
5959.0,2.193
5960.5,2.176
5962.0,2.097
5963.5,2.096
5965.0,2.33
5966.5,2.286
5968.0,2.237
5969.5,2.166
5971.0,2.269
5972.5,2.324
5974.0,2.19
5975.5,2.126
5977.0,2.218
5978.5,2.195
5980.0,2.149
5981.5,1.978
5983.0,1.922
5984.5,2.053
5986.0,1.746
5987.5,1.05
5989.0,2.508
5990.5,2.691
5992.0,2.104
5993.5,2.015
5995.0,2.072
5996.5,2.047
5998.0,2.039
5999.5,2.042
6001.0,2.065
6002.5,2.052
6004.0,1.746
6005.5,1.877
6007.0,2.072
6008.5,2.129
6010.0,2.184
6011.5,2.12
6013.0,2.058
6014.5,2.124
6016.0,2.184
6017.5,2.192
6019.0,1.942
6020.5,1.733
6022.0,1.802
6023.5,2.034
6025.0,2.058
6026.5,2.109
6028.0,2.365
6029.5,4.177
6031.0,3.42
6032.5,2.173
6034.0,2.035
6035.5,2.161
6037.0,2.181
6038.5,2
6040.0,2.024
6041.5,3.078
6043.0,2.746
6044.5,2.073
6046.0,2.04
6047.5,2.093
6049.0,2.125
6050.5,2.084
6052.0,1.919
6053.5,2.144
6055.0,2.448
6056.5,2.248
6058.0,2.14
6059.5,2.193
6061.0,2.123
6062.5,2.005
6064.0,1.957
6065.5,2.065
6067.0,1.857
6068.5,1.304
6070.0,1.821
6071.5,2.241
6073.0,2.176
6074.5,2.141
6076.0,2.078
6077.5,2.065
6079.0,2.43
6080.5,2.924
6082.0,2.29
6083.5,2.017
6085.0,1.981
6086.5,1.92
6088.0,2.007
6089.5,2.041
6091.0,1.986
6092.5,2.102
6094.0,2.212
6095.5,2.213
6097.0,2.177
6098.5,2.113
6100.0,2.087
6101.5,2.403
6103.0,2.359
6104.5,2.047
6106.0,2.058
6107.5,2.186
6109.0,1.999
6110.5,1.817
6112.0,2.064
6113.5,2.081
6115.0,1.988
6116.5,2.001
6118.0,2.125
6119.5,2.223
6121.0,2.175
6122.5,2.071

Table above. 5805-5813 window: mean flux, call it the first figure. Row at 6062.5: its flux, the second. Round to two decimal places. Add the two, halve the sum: 2.07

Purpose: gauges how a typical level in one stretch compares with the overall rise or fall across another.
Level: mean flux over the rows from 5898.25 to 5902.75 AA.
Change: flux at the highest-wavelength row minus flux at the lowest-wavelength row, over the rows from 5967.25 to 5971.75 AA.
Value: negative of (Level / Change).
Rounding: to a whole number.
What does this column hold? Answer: -62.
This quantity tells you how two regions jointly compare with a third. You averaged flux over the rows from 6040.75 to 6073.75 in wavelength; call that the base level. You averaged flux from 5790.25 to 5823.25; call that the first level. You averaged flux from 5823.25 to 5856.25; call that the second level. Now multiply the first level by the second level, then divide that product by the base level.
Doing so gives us 2.21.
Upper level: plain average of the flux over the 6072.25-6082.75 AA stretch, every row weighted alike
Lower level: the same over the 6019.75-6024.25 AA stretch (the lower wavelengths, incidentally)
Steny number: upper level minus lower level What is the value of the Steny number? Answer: 0.44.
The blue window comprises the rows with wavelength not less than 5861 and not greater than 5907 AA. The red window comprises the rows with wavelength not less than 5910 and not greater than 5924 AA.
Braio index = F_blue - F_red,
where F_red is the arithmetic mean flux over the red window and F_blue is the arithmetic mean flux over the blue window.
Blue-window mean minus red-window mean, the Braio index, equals -0.16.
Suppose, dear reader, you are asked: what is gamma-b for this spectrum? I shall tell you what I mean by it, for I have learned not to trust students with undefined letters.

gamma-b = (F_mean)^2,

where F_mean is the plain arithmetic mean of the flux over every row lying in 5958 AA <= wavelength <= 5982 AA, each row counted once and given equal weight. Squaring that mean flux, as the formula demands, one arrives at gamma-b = 4.8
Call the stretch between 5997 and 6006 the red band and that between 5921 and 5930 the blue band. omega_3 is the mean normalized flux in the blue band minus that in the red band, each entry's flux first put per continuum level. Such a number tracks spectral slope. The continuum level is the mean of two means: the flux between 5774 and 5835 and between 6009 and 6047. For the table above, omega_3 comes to 0.08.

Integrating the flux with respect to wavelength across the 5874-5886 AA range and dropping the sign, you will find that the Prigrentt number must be 25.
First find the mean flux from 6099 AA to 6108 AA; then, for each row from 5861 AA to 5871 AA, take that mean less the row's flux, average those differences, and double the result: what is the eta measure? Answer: 0.07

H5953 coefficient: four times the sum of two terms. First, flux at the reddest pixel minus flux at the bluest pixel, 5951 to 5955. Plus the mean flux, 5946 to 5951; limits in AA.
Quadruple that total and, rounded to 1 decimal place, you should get 8.1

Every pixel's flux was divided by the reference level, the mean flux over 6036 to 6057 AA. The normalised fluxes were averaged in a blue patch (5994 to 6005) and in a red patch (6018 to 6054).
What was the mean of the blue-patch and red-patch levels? 0.96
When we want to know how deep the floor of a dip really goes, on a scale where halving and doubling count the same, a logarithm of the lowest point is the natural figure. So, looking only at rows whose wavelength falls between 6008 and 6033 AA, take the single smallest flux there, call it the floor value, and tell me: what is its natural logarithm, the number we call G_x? 0.55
